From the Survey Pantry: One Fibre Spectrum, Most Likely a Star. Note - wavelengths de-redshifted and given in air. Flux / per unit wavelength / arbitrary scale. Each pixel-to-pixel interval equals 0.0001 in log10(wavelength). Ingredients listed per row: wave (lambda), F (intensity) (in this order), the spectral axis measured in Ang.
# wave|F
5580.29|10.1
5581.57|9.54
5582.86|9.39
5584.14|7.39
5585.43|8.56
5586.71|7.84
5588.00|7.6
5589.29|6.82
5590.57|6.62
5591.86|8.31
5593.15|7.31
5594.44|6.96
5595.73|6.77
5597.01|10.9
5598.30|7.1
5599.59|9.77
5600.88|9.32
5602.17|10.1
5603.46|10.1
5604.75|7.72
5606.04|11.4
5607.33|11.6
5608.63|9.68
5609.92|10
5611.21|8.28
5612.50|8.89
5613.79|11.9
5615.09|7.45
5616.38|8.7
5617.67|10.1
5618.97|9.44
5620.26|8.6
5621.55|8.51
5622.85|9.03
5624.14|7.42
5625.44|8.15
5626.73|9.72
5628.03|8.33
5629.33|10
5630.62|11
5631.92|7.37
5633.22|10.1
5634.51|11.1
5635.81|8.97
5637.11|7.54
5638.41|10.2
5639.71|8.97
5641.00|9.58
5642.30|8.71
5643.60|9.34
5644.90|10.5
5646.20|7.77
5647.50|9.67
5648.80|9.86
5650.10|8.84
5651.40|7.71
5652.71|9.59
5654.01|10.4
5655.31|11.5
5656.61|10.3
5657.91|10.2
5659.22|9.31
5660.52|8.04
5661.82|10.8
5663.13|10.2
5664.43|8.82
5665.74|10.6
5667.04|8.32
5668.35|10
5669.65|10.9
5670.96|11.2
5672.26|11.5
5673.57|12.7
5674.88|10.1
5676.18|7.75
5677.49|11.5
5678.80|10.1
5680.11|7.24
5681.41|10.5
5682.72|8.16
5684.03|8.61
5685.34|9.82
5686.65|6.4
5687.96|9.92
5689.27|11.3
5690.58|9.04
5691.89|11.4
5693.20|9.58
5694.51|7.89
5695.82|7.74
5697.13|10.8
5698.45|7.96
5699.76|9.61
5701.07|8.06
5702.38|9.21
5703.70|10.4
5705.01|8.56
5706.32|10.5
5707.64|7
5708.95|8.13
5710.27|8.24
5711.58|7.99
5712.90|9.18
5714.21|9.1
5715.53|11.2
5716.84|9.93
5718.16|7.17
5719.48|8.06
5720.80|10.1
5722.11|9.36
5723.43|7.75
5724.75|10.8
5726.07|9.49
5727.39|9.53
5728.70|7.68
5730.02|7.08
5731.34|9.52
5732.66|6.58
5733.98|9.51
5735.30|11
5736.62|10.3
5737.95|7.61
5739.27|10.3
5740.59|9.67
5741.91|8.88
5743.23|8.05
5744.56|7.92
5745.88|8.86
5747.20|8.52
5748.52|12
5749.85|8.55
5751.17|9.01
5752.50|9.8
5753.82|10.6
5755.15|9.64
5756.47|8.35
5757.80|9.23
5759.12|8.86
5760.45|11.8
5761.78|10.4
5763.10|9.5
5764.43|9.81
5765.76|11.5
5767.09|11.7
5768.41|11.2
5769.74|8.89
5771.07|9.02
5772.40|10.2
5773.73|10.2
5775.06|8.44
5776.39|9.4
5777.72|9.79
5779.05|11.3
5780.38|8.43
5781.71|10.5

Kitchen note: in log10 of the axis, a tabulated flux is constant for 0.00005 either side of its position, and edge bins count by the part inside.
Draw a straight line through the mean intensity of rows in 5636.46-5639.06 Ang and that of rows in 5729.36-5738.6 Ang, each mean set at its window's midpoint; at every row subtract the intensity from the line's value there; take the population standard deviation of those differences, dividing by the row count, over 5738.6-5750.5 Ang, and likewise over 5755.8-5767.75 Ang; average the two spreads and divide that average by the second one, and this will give 1.00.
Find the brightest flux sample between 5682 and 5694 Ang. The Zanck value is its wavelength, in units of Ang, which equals 5691.89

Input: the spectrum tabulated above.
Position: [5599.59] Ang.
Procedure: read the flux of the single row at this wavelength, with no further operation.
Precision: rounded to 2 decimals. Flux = 9.77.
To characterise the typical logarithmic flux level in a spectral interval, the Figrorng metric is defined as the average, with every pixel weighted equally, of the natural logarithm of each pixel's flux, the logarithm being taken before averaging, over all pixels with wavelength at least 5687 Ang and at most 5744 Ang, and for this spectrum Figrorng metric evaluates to 2.20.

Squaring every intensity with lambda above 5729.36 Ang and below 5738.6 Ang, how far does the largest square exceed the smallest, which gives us 77.7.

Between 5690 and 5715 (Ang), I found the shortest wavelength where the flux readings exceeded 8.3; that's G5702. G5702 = 5690.58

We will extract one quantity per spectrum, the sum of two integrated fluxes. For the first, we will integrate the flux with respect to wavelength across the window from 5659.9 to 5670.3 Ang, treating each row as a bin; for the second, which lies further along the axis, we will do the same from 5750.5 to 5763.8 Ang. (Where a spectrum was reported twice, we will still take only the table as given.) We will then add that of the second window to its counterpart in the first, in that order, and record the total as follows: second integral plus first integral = 230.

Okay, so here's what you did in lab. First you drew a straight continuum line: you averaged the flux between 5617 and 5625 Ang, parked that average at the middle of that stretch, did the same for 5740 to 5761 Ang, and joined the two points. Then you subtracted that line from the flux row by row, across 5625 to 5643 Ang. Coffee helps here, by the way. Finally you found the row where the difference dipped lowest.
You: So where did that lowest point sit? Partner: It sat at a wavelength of 5631.92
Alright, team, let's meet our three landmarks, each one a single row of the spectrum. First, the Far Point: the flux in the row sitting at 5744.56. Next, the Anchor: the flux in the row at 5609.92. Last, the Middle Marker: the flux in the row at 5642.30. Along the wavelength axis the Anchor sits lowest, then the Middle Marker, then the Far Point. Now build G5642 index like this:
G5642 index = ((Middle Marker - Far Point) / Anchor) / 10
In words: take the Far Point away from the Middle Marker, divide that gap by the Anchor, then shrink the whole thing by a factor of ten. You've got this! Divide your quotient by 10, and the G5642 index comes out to 0.008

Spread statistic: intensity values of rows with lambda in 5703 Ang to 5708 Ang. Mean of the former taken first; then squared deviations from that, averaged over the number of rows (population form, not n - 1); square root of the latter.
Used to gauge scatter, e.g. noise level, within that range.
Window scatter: 1.44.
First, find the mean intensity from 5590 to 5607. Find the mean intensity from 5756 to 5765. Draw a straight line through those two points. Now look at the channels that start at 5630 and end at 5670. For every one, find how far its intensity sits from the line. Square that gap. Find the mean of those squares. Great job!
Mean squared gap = 1.5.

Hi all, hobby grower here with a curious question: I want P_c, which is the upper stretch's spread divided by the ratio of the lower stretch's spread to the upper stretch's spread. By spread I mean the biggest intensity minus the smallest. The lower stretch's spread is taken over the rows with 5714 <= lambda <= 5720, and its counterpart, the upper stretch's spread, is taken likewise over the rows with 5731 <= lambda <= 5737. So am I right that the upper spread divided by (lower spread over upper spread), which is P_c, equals 4.8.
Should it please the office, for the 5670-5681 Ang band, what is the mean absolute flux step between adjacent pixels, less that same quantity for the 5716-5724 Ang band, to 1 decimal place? 0.5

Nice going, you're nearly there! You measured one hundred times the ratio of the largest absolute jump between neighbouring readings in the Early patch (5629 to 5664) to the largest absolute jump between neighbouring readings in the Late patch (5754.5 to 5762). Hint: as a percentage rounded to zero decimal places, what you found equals 123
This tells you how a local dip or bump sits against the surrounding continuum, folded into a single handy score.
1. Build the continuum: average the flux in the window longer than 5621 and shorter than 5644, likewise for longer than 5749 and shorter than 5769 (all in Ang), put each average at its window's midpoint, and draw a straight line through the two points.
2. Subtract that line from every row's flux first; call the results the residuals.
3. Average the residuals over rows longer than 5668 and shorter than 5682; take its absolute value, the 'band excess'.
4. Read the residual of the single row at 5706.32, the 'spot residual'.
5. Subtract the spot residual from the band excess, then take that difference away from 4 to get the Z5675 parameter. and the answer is 4.0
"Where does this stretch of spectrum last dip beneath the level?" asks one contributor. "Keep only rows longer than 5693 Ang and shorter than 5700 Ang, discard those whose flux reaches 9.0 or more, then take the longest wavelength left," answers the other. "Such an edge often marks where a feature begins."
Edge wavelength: 5698.45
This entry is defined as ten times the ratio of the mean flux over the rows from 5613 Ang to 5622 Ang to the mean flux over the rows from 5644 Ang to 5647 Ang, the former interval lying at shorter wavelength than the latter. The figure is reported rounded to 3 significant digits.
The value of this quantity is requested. 10.1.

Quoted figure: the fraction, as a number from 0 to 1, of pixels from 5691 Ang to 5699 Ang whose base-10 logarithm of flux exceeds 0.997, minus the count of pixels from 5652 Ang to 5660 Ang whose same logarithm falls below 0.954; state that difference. 0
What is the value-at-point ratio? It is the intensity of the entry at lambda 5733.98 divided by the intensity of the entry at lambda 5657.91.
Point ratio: 0.93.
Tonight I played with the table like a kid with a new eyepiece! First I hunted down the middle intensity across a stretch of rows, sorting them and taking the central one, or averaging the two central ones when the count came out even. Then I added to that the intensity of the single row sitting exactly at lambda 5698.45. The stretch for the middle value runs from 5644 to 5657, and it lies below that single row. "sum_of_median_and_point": 17.7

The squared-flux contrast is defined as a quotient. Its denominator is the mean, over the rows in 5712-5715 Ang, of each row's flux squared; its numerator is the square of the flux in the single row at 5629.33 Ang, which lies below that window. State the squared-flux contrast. 1.20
